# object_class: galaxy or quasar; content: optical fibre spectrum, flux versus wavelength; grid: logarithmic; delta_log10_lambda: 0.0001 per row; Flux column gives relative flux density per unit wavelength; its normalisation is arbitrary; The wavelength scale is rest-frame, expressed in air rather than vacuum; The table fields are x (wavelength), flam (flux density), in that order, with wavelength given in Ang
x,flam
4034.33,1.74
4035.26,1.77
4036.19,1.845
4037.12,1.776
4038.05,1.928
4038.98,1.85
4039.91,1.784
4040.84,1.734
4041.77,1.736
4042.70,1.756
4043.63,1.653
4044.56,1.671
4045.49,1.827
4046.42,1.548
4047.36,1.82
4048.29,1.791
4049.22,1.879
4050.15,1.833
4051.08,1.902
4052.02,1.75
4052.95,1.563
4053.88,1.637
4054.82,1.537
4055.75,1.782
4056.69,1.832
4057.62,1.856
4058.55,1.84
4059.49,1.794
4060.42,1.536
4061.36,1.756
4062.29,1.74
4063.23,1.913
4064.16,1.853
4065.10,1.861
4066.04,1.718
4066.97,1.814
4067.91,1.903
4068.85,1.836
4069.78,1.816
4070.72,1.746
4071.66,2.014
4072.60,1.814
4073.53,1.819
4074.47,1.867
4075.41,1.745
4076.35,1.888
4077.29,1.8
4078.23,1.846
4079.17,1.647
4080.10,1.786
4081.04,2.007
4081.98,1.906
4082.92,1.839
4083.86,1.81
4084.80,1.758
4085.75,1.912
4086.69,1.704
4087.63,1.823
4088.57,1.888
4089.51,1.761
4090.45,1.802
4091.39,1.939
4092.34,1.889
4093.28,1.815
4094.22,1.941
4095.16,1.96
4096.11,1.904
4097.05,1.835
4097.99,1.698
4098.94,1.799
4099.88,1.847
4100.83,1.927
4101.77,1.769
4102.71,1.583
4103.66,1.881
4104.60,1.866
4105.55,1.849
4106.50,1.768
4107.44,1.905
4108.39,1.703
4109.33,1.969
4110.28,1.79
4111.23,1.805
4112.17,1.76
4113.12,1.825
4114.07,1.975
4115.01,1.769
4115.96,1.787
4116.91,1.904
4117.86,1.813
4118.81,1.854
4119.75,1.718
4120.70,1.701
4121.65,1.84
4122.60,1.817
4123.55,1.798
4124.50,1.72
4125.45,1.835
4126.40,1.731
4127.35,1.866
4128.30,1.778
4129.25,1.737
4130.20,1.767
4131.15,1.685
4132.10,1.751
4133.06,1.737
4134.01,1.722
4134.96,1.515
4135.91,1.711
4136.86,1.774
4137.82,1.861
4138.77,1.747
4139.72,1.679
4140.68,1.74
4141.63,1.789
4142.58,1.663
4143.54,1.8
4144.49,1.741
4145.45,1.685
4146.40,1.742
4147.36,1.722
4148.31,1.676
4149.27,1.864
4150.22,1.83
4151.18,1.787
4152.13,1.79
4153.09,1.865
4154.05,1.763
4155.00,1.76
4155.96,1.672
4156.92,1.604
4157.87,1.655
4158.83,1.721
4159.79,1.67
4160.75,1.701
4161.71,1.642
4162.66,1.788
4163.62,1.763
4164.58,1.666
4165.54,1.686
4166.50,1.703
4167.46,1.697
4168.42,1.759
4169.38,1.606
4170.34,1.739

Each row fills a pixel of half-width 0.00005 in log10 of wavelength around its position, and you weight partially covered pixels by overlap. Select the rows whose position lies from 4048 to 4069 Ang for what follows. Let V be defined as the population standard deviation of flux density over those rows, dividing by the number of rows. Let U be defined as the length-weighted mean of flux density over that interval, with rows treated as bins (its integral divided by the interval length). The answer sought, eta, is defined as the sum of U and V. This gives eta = 1.89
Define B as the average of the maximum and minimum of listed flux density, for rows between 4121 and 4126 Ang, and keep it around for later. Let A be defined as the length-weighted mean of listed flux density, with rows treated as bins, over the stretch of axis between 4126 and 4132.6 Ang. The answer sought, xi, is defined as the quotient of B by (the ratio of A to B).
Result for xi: 1.80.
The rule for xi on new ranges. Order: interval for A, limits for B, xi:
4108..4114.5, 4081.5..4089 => 1.78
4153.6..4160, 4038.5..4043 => 1.90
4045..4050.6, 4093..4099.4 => 1.88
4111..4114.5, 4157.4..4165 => 1.60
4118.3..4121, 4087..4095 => 1.94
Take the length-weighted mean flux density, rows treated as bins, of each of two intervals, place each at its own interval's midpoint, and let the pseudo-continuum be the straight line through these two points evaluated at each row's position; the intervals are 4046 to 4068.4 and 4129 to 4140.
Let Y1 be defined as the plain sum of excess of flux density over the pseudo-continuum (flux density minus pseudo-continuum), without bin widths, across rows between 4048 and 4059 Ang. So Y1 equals -0.05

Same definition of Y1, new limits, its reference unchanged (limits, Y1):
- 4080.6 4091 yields 0.93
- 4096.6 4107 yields 0.64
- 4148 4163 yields 0.39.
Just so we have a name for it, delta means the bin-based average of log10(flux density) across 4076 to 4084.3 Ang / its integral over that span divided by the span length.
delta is 0.263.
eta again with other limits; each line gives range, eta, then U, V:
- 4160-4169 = 1.75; 1.71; 0.046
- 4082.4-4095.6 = 1.92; 1.85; 0.075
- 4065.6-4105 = 1.92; 1.83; 0.089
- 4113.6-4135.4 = 1.86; 1.78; 0.088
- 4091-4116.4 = 1.93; 1.83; 0.091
